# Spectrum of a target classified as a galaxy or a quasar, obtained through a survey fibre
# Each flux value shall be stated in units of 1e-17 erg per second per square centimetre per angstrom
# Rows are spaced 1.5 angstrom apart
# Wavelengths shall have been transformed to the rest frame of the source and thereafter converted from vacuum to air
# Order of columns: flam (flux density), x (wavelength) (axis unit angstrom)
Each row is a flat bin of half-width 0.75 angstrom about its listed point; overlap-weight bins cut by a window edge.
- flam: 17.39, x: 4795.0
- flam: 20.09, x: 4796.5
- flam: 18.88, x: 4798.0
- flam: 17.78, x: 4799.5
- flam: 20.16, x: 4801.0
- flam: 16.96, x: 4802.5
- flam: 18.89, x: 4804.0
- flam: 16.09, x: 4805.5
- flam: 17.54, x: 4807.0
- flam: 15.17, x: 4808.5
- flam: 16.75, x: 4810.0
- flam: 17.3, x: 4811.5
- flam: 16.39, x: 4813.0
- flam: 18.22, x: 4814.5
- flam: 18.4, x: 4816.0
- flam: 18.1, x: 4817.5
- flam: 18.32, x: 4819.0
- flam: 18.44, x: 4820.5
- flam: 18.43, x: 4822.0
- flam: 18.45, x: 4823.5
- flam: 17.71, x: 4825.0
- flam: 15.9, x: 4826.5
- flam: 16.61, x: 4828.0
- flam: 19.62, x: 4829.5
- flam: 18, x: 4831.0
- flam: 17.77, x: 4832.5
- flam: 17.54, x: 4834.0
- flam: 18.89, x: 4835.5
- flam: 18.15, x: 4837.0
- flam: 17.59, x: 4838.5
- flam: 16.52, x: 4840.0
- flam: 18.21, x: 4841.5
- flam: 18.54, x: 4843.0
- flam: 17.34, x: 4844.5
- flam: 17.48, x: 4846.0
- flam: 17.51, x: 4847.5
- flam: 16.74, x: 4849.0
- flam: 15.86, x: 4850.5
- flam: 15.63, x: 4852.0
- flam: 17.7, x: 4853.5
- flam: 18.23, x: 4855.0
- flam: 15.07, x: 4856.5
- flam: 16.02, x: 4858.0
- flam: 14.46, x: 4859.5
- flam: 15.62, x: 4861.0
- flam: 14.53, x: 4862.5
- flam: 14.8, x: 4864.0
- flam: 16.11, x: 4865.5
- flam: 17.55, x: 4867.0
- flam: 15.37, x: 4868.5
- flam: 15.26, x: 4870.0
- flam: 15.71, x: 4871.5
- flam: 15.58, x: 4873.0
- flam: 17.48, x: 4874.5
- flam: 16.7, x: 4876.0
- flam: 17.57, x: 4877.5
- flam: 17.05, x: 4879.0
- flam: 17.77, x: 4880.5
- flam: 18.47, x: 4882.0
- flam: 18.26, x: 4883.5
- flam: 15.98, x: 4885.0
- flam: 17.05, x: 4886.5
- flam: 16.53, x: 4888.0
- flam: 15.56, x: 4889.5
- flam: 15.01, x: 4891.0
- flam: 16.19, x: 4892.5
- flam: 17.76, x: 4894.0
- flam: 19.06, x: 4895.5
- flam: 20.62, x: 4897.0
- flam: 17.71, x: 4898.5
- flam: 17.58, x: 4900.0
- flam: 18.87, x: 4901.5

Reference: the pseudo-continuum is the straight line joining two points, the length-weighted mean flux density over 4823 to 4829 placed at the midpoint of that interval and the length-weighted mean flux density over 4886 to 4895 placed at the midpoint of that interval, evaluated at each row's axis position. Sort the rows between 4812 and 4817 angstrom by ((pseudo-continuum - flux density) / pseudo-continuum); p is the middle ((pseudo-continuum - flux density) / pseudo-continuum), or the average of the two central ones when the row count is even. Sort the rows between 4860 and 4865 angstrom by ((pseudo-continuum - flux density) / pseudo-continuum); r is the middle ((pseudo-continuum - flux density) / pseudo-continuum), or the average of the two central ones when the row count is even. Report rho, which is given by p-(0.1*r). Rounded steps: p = -0.05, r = 0.12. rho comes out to -0.061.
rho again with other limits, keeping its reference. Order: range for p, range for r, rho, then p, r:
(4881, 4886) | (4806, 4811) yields -0.111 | -0.11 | 0.04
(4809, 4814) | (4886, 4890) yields 0.039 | 0.04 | -0.01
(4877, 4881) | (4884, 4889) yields -0.060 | -0.06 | -0.01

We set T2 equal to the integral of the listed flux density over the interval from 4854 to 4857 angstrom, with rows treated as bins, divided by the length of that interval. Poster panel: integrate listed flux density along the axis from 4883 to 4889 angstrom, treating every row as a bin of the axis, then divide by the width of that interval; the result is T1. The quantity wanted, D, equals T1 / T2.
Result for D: 1.00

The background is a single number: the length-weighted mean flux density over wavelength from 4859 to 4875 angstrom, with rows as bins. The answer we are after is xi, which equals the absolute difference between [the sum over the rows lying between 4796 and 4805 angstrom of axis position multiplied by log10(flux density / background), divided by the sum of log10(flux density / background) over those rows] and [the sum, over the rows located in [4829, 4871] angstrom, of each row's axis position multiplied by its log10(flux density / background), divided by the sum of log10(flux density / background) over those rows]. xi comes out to 39.1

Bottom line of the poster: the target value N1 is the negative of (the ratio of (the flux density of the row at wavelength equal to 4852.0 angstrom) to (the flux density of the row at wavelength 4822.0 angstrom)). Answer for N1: -0.85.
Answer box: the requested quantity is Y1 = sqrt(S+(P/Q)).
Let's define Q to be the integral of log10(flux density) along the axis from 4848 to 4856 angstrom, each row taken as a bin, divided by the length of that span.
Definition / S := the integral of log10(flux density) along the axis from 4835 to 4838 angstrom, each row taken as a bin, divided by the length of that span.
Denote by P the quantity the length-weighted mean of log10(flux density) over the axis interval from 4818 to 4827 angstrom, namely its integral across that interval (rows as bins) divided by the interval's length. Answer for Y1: 1.51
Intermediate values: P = 1.25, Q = 1.22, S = 1.265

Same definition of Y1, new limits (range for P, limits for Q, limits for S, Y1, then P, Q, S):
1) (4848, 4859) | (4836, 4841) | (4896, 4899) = 1.50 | 1.22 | 1.24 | 1.284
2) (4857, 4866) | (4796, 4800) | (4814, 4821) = 1.48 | 1.18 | 1.28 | 1.262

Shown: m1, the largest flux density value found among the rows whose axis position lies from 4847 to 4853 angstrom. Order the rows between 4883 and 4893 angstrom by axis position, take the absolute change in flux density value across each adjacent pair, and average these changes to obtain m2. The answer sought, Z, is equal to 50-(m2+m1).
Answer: 31.4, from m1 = 17.51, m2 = 1.1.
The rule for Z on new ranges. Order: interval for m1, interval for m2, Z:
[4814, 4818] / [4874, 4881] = 30.9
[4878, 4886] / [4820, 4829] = 30.9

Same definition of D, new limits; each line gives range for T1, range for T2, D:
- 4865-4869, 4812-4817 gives 0.93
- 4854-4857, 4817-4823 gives 0.92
